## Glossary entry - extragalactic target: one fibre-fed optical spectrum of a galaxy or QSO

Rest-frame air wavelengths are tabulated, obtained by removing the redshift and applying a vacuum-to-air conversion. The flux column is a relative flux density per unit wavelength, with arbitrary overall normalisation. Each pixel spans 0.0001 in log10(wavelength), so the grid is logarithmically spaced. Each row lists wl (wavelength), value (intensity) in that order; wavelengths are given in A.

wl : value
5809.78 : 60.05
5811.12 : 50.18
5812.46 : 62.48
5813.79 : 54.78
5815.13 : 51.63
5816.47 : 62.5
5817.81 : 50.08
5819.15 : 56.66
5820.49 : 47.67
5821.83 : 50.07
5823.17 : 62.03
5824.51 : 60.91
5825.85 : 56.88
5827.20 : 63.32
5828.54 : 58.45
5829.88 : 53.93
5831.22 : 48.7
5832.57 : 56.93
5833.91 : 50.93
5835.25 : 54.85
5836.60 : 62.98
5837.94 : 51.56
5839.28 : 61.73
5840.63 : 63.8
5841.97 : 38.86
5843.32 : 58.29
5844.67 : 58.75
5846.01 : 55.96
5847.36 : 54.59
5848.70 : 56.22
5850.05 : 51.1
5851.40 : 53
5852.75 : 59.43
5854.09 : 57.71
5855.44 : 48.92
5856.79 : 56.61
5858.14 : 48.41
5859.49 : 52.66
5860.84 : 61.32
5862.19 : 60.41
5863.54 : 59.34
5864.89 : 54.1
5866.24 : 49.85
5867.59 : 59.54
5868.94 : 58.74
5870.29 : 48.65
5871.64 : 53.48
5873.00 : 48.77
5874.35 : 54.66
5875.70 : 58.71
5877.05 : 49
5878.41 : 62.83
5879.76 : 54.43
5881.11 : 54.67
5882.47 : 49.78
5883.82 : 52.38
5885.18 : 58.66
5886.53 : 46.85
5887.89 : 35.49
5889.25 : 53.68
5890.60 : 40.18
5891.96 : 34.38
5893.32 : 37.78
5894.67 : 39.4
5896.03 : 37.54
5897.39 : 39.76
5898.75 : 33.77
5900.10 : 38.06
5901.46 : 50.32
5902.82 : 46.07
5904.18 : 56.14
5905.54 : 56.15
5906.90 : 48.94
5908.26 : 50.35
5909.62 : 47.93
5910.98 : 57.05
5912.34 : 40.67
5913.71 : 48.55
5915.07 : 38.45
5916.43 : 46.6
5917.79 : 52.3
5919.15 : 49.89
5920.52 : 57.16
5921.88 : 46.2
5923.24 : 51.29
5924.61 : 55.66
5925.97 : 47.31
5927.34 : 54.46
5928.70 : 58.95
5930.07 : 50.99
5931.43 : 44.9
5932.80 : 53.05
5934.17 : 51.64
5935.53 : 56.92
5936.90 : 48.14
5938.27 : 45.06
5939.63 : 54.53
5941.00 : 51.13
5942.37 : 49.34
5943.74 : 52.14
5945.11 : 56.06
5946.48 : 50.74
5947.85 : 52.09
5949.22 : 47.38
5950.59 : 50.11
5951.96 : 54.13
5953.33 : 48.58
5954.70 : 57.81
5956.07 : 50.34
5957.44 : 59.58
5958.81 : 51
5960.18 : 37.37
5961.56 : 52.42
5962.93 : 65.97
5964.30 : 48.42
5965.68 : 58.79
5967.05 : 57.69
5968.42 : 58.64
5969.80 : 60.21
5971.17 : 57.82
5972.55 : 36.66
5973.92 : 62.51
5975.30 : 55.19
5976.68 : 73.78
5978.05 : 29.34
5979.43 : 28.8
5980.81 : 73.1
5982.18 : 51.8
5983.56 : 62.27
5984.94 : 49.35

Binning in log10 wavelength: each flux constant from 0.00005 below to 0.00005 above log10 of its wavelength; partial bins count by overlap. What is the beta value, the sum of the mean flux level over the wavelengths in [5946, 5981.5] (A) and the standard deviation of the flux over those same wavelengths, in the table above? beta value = 64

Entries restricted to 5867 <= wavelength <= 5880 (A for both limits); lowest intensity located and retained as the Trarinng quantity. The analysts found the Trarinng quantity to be 48.65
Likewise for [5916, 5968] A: 37.37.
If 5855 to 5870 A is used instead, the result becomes 48.41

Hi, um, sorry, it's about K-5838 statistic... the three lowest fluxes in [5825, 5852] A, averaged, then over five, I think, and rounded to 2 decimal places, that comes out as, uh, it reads 9.23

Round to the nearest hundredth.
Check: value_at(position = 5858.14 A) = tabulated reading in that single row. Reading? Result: 48.41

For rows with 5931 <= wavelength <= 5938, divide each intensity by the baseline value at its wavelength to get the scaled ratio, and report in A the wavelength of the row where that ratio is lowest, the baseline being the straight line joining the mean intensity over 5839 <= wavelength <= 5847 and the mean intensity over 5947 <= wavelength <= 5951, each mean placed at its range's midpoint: 5931.43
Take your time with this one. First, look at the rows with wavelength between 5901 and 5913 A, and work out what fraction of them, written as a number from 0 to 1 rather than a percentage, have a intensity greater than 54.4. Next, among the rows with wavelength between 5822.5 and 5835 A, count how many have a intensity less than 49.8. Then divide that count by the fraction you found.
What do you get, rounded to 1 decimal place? 3.0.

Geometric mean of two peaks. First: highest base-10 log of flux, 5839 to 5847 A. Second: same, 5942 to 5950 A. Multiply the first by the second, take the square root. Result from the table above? 1.777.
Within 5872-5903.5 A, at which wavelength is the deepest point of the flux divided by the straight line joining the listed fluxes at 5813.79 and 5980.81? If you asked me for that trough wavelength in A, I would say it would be 5898.75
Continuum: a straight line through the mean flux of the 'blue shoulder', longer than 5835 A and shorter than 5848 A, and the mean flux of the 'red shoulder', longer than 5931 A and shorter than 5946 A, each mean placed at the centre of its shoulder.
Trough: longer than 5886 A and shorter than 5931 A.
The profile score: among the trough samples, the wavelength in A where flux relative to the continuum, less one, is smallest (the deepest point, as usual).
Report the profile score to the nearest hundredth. 5898.75 A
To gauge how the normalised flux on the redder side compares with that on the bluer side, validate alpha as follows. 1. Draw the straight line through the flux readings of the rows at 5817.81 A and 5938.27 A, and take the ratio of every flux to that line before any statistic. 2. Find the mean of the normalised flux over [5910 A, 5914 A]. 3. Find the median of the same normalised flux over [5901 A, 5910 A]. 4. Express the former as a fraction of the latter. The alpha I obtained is 0.98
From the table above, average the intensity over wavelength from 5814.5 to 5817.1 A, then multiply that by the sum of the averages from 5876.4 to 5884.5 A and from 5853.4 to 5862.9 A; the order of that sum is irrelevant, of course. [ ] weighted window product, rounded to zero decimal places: 6220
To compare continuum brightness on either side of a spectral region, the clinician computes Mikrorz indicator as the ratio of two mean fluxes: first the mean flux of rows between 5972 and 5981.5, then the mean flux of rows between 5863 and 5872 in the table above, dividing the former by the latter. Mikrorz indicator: 0.94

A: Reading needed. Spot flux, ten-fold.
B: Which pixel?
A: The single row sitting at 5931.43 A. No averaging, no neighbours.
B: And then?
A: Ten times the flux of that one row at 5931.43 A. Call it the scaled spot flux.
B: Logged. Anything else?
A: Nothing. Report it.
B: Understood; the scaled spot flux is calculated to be 449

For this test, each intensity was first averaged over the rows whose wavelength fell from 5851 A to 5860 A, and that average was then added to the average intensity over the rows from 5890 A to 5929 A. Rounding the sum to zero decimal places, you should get 101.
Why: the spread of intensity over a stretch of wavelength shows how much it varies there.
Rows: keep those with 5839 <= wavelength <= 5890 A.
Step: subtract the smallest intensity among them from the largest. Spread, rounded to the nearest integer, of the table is 28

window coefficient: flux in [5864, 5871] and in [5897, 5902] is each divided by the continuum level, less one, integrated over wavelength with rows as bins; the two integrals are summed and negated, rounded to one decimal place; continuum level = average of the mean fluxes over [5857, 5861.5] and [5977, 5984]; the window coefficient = 0.8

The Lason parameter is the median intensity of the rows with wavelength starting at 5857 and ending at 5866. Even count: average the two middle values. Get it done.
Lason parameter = 57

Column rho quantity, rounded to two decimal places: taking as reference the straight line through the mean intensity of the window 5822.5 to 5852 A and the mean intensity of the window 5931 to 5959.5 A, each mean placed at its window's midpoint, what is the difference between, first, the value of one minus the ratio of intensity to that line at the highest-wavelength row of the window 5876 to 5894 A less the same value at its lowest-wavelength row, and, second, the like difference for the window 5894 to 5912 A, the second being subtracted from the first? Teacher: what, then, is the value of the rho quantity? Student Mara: 0.54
